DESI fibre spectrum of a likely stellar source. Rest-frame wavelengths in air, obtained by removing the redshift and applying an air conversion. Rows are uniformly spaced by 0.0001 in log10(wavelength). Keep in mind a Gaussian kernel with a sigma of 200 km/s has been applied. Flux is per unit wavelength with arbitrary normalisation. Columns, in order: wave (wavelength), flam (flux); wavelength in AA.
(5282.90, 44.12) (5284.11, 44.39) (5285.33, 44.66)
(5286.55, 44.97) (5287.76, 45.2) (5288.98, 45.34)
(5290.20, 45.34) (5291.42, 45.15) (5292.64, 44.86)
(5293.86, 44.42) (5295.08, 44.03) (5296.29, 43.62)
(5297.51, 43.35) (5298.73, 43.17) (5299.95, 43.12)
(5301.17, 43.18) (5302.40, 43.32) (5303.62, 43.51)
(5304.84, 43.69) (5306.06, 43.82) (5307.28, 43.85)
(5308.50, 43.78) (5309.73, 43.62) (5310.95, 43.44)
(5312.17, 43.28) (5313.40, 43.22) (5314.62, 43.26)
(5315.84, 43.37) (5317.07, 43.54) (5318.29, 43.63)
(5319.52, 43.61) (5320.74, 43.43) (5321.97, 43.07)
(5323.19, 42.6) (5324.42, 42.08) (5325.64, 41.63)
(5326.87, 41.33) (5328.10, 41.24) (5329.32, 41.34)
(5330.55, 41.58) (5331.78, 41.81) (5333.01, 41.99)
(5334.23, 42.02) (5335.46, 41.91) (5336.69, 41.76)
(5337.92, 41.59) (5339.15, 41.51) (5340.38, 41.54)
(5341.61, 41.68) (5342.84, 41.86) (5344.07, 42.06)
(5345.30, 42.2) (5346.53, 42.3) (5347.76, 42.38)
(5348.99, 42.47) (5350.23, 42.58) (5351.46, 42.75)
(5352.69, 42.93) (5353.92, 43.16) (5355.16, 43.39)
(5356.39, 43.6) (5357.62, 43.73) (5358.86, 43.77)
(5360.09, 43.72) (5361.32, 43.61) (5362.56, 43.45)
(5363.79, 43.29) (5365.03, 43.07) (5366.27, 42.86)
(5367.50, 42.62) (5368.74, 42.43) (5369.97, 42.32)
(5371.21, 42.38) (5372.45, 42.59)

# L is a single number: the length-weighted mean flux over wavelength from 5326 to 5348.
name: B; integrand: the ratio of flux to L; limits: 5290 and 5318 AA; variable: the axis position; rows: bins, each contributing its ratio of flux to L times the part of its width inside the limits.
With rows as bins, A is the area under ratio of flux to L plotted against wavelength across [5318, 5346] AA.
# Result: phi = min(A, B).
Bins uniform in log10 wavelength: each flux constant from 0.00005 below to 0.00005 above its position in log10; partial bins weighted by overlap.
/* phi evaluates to 28.19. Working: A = 28.2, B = 29.3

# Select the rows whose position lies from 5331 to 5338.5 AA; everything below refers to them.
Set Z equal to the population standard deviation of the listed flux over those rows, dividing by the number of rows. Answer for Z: 0.15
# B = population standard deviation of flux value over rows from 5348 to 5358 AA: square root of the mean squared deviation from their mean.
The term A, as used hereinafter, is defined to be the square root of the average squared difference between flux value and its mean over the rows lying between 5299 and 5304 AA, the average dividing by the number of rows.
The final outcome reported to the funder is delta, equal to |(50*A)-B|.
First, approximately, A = 0.15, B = 0.44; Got 7.1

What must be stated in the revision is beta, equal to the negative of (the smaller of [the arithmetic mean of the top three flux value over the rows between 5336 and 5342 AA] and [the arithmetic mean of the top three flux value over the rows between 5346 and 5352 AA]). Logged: -41.7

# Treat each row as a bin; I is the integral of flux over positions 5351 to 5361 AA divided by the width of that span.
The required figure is 43.4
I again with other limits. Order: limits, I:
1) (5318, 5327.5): 42.6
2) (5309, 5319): 43.4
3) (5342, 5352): 42.3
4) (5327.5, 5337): 41.7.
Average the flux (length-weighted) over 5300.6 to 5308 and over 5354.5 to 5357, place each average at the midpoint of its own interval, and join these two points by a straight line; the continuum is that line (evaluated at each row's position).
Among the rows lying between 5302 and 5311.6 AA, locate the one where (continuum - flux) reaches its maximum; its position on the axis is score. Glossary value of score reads 5302.40 AA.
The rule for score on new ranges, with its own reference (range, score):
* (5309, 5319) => 5313.40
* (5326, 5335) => 5328.10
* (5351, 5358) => 5351.46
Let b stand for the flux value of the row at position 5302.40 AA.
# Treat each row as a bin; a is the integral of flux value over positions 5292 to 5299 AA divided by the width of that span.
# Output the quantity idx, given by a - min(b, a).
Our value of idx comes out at 0.7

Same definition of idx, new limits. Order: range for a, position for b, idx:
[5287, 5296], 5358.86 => 1.1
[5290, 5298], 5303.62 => 0.9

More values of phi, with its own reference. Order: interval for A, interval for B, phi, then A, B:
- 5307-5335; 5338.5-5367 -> 28.63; 28.6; 29.2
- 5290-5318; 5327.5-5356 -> 28.73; 29.3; 28.7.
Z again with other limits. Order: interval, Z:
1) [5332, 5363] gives 0.77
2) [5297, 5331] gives 0.82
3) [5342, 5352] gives 0.27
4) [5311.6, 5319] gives 0.15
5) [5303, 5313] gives 0.19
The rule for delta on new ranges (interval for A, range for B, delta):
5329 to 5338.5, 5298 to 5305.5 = 10.7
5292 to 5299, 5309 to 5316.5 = 29.6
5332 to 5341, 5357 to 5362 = 10.0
